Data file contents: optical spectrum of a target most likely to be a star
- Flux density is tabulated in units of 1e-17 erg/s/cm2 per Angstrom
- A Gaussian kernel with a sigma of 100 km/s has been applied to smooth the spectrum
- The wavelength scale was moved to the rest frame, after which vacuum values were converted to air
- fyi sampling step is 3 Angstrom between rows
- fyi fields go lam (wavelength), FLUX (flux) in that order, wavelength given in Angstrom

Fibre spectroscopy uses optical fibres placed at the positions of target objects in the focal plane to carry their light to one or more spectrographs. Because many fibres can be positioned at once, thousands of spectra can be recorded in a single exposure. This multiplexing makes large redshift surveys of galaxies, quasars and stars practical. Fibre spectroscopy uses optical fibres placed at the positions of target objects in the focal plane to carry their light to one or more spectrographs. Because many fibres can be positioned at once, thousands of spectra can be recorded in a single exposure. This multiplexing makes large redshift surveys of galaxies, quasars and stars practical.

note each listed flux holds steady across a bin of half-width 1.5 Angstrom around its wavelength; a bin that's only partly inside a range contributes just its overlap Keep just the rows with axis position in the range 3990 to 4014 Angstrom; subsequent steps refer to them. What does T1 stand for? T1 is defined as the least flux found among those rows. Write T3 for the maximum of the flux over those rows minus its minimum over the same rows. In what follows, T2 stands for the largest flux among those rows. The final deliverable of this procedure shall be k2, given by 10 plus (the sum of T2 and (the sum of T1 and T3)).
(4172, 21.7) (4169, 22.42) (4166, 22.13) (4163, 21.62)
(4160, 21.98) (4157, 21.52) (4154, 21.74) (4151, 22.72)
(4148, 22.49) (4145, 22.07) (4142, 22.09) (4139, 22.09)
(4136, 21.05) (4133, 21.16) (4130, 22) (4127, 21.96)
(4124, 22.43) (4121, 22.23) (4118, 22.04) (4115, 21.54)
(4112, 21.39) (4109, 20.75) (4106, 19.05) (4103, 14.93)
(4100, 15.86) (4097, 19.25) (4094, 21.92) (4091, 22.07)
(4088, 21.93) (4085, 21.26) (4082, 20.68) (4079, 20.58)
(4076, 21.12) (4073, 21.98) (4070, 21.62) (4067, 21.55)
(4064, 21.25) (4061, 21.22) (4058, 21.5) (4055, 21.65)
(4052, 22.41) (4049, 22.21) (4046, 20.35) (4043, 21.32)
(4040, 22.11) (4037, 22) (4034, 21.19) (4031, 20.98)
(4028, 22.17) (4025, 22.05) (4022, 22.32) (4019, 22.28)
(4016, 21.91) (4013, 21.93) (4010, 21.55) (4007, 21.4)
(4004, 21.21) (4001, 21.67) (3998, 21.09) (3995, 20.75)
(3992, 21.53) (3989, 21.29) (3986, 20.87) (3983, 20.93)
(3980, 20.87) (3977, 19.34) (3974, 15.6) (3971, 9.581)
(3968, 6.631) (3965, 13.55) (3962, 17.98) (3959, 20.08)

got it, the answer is 53.9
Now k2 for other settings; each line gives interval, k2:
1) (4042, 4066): 54.8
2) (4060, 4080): 54.0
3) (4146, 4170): 55.4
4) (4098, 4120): 54.1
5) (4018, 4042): 54.6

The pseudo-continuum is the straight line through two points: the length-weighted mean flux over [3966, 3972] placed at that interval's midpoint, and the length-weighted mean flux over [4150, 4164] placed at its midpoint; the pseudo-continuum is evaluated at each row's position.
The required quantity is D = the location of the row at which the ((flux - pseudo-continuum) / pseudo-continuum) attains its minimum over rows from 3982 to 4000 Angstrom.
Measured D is 3998 Angstrom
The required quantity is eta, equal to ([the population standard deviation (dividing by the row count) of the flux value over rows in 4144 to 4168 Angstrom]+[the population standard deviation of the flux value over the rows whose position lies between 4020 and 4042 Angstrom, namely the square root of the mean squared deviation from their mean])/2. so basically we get 0.4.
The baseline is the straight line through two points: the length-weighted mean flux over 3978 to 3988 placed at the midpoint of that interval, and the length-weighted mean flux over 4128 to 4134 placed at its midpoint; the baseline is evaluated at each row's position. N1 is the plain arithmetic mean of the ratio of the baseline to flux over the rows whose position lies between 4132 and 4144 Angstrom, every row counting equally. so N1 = 1.00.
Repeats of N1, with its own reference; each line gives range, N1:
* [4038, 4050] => 0.99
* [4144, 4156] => 0.98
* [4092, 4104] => 1.22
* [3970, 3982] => 1.39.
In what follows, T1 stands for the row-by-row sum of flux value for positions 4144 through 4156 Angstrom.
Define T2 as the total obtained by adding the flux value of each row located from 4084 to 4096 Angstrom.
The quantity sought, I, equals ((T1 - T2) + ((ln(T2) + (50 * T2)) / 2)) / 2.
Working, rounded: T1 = 89.0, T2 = 87.2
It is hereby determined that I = 1092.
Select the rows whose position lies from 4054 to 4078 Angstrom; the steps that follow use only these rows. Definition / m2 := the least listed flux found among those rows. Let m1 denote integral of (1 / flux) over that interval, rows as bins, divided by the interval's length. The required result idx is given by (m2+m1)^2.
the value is 448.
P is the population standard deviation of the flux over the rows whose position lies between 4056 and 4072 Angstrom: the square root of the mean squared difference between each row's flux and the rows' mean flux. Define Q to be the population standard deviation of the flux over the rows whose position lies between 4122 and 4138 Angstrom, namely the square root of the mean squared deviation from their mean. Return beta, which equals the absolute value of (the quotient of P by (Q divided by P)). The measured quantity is 0.05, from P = 0.16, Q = 0.5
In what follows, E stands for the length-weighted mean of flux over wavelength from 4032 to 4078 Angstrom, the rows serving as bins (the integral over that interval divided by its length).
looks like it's 21.5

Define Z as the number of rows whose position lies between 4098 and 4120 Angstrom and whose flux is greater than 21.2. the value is 3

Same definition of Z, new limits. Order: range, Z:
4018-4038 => 5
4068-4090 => 4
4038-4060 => 6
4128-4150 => 5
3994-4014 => 5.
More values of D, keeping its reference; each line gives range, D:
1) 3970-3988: 3971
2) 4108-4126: 4109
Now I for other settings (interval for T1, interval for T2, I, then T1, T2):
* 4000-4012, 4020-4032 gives 1094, 85.8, 87.5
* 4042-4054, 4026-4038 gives 1080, 86.3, 86.3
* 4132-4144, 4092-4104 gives 908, 86.4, 72.0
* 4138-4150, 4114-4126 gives 1104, 88.7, 88.2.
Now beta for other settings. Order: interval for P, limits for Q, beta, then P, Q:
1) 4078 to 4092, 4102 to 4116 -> 0.15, 0.62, 2.5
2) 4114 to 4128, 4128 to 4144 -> 0.19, 0.30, 0.5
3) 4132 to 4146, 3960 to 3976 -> 0.06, 0.48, 4.1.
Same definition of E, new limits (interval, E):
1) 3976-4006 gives 21.0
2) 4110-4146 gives 21.8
